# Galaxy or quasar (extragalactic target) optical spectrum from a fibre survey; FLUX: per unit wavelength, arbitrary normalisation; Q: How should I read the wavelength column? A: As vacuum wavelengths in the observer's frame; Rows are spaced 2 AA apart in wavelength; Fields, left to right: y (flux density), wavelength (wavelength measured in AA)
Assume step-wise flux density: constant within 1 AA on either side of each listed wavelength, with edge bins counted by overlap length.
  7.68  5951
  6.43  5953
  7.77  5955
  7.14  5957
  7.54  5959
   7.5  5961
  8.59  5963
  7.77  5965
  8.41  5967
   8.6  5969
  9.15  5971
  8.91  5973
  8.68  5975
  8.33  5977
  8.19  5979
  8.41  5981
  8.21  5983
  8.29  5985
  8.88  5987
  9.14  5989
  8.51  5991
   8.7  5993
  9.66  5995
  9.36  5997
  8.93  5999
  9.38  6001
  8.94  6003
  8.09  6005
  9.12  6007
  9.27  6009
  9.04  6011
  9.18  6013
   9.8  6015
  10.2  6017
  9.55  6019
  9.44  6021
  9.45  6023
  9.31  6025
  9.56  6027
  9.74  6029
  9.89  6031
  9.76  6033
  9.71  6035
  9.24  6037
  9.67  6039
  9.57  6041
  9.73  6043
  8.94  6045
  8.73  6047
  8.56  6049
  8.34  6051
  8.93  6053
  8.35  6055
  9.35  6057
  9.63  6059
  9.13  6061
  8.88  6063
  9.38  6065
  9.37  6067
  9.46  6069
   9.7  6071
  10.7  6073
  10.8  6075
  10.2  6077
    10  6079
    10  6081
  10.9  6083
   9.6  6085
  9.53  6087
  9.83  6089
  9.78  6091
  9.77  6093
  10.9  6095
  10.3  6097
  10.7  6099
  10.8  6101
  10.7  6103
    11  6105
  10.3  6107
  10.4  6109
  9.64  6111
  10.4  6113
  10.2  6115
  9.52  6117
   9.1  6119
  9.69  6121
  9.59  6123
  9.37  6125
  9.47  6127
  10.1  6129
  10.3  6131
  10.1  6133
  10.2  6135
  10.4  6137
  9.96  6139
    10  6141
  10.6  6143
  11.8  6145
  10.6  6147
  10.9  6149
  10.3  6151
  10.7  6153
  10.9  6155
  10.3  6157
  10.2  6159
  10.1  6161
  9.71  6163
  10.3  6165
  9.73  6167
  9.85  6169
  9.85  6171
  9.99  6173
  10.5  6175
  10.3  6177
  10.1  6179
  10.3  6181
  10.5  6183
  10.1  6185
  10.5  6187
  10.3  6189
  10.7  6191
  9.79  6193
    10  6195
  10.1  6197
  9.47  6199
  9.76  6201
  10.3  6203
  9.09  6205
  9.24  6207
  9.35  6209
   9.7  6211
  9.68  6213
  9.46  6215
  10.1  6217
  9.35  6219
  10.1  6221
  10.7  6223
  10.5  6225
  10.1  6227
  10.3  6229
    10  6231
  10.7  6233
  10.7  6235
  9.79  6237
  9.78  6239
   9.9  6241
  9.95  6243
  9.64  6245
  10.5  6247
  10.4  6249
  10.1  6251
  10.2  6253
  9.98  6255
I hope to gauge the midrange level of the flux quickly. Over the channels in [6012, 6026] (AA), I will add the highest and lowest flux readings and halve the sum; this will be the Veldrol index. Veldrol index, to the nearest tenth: 9.7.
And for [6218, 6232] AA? 10.0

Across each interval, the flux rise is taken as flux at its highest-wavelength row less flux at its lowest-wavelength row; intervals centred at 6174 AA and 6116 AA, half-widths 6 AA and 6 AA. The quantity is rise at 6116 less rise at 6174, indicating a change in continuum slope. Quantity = -0.2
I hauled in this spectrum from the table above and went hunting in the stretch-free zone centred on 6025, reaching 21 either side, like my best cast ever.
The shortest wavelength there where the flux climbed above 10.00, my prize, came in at 6017 AA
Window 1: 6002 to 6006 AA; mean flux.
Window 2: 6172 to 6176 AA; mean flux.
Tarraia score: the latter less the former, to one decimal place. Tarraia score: 1.7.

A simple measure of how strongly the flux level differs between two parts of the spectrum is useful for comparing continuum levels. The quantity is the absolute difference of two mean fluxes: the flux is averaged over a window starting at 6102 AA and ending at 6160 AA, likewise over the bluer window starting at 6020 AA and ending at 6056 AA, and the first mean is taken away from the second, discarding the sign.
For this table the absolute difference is 1.0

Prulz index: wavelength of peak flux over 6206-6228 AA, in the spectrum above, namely 6223 AA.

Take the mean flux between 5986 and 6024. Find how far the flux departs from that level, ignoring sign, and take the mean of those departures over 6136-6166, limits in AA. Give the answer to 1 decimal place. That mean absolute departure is 1.3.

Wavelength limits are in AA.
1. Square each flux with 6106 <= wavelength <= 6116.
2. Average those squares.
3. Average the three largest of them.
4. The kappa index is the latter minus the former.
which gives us 3.6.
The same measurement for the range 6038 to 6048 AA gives 6.1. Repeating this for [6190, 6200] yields 5.1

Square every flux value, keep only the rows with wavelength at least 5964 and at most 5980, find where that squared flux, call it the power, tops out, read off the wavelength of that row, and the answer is 5971 AA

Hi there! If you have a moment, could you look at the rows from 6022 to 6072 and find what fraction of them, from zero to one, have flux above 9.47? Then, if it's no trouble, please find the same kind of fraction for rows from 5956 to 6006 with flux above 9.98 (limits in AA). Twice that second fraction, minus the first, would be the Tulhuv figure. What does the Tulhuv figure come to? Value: -0.4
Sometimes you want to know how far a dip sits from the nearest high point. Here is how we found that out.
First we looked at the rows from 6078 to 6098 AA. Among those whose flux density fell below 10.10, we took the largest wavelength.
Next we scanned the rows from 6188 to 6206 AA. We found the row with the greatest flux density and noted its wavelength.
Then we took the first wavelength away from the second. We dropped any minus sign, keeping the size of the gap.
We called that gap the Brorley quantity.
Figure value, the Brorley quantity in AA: 98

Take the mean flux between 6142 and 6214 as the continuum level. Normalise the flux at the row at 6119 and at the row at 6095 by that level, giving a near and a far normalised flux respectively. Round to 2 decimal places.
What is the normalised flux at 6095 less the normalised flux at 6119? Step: 0.18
